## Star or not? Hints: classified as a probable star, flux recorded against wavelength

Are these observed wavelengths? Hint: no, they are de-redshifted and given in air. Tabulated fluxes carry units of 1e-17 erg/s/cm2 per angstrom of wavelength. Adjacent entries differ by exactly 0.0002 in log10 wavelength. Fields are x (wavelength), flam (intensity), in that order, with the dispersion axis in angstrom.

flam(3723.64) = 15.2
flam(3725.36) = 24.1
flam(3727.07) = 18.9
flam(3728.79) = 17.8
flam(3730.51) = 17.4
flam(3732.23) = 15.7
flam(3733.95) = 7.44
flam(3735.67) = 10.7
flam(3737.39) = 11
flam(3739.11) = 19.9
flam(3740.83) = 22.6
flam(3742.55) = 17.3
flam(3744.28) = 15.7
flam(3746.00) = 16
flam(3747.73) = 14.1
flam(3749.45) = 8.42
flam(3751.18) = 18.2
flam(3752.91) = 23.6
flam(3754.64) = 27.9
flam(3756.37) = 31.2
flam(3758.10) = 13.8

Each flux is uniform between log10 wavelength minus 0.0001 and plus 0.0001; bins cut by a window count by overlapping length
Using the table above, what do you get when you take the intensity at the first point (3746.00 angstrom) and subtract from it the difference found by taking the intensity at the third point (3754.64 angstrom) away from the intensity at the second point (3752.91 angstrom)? 20.3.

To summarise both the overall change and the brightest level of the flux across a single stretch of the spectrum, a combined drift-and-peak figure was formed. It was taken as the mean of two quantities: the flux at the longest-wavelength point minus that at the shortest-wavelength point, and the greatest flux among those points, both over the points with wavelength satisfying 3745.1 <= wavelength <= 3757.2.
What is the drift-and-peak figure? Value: 23.2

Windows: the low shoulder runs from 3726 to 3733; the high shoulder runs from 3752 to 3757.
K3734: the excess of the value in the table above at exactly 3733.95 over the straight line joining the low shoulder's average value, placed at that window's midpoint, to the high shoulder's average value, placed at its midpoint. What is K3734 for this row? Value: -12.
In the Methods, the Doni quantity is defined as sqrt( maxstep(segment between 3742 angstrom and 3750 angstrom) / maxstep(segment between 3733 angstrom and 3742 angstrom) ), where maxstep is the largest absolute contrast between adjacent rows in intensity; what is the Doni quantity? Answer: 0.80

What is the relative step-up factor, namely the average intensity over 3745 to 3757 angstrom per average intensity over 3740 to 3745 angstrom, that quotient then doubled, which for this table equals 2.1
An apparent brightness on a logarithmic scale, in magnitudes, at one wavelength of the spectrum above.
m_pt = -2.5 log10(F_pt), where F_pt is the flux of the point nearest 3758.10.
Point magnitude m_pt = -2.8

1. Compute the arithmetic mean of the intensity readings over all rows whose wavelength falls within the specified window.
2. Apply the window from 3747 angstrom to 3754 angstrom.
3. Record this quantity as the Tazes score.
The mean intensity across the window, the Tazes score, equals 16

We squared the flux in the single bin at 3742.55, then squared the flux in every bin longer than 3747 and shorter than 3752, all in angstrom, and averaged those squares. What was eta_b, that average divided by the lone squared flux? 0.67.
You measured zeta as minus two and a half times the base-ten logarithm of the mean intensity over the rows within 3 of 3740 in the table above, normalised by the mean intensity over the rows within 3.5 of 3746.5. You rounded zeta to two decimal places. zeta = -0.29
